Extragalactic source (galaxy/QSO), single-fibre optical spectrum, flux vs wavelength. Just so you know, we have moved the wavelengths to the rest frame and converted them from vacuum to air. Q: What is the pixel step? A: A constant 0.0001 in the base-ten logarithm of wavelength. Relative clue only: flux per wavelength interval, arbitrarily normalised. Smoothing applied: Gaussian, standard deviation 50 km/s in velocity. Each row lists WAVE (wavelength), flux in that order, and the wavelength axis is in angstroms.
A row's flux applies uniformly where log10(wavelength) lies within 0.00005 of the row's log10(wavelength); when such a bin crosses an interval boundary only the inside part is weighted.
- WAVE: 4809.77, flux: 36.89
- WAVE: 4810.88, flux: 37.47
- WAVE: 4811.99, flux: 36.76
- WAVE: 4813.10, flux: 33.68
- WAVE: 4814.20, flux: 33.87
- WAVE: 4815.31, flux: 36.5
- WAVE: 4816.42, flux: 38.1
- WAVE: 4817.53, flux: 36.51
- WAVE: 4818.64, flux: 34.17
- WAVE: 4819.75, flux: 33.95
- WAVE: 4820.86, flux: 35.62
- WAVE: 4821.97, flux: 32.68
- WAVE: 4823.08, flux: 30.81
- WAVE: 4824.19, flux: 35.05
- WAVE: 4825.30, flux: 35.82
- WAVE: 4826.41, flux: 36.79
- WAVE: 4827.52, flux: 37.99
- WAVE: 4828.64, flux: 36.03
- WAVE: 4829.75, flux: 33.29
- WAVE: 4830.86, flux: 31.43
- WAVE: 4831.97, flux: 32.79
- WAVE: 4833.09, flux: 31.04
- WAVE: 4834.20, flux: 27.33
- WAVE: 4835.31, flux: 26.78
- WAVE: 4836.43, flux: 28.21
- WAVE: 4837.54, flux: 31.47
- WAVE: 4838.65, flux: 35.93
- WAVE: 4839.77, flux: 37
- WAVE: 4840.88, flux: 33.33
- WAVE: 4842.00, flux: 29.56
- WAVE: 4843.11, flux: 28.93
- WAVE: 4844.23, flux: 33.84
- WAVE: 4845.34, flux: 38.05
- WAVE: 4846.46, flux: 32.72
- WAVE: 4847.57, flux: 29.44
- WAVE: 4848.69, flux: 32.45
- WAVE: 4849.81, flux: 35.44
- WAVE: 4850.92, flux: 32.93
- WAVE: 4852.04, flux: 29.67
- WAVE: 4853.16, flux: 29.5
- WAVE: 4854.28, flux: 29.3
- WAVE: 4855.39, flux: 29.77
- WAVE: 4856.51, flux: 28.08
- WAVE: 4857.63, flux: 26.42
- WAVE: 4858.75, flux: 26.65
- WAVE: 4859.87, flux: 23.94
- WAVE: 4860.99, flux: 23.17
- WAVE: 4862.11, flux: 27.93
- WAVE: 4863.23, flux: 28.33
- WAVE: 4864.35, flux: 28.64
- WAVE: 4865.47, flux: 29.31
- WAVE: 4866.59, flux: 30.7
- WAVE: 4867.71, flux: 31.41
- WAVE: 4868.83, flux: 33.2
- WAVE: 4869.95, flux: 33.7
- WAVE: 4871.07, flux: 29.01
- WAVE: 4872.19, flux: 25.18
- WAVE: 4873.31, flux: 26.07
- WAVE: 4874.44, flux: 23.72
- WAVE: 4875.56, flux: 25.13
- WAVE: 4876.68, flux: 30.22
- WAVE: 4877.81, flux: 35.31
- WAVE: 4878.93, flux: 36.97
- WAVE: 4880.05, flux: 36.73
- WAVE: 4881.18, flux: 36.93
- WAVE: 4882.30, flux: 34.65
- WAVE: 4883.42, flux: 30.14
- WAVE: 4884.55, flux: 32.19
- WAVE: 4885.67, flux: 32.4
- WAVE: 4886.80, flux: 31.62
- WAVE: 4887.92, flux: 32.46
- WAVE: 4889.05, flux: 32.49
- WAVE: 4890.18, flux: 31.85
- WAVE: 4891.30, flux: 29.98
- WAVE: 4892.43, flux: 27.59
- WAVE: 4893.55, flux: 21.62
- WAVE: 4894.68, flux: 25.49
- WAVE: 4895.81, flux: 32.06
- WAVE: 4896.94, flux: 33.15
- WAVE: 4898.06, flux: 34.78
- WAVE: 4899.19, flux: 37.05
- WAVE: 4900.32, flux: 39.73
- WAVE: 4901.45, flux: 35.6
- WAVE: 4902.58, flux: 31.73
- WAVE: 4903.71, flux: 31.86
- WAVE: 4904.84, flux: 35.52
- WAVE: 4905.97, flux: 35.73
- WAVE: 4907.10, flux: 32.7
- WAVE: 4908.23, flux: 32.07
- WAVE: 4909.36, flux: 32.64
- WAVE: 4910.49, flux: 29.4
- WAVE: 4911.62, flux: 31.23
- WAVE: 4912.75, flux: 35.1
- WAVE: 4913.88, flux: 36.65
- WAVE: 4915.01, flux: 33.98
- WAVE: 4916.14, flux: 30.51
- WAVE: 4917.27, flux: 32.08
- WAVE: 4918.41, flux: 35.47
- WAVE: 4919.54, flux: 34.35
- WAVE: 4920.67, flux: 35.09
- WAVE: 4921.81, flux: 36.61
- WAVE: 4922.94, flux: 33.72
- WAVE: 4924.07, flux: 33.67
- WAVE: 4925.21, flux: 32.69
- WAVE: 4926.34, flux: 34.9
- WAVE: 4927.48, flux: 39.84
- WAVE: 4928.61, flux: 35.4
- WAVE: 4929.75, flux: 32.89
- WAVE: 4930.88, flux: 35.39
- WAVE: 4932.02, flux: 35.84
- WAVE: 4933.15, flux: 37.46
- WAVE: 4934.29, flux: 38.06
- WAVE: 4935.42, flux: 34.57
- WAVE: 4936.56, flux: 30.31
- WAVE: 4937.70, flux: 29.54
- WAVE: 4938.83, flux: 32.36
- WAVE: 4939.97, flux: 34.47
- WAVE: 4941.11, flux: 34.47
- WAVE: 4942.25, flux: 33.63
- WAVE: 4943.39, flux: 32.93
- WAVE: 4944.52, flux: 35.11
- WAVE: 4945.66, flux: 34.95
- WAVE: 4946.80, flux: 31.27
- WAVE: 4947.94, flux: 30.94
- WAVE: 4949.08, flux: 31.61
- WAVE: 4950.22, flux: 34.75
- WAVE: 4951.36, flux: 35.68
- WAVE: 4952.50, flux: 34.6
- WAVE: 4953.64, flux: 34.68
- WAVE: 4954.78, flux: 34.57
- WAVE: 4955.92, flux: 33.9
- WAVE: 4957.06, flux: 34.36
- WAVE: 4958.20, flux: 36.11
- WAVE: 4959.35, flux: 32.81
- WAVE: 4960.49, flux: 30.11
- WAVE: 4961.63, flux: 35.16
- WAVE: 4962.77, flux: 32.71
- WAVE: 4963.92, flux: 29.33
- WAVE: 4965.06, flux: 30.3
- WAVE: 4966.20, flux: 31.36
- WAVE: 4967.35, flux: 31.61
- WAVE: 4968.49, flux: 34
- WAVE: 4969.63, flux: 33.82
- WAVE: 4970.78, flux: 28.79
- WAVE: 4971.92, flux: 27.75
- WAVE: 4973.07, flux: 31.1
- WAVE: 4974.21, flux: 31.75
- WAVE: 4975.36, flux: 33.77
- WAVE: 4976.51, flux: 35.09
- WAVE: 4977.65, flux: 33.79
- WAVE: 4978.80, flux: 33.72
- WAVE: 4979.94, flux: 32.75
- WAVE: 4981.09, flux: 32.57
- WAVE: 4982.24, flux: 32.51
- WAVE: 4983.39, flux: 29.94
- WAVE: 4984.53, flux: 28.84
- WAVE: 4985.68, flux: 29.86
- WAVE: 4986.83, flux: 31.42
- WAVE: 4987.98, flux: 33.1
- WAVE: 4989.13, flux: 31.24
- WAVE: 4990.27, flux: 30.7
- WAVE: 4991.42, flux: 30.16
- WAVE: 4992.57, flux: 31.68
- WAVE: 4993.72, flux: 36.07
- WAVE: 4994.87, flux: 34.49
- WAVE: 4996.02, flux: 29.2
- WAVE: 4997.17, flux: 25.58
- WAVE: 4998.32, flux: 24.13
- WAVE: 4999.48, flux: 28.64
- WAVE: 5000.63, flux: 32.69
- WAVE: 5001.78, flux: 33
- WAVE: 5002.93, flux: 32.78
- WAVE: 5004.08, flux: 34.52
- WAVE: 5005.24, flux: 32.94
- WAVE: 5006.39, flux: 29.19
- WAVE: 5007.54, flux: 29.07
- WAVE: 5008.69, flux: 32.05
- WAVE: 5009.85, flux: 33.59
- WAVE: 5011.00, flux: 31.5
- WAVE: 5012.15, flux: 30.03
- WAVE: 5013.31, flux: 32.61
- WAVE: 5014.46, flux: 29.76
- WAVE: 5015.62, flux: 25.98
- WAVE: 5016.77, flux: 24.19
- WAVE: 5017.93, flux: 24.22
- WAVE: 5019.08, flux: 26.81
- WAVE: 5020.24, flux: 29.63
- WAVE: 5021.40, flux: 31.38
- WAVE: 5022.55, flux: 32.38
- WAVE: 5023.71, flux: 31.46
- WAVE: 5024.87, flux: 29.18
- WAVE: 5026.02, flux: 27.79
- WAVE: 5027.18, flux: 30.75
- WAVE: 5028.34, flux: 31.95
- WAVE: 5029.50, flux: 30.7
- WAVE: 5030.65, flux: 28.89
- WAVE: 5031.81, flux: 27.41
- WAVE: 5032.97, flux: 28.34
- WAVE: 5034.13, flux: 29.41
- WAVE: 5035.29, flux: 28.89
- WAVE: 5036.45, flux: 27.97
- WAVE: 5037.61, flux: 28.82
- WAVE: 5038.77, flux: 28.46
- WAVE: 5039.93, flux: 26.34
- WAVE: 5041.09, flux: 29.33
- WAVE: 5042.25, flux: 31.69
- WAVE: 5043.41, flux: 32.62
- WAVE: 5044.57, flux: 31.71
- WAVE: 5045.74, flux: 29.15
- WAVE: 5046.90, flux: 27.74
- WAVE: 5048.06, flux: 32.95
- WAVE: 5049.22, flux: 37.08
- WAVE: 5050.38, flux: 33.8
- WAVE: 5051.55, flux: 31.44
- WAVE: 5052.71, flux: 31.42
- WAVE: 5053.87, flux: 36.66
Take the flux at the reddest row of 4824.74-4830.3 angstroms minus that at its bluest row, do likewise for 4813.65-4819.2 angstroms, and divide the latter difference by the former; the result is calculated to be -0.1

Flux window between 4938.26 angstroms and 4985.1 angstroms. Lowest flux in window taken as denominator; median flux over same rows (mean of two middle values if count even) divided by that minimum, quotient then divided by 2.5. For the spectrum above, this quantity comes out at 0.47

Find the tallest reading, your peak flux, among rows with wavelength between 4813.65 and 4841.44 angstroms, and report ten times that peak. 381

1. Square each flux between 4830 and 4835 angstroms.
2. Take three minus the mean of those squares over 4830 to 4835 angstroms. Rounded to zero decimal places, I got -940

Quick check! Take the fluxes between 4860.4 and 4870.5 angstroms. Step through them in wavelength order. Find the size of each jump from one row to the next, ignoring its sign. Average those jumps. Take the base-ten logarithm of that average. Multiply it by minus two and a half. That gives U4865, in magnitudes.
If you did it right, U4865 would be -0.30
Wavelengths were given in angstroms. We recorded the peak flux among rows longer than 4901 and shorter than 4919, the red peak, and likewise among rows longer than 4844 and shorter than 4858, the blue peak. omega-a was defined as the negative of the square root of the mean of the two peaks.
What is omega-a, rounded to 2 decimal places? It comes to -6.11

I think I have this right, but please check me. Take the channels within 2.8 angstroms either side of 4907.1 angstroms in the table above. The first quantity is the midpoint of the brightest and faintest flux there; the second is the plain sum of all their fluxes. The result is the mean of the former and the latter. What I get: 101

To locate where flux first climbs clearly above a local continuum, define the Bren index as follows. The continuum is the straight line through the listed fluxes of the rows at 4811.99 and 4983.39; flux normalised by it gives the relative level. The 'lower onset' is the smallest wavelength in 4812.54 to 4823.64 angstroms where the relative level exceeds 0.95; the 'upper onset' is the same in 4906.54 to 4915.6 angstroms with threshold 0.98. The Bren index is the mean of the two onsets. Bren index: 4861.2 angstroms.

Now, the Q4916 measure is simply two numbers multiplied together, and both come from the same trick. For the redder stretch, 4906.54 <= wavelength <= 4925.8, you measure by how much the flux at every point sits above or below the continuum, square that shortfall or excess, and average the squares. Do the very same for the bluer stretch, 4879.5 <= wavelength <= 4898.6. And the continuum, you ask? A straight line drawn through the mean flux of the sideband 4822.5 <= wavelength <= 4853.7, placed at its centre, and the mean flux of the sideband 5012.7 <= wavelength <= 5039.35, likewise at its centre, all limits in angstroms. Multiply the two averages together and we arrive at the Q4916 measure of 127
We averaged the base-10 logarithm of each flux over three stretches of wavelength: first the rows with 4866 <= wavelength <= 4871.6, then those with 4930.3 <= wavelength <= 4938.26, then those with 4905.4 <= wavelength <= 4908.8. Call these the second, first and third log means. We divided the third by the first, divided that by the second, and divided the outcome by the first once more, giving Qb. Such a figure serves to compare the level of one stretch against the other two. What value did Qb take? 0.431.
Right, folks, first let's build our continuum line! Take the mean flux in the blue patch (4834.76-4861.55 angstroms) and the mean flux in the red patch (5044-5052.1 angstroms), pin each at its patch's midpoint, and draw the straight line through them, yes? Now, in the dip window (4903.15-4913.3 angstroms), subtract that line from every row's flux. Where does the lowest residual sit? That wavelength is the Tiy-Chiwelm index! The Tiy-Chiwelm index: 4910.49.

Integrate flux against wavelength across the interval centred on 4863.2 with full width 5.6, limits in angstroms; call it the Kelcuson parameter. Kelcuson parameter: 154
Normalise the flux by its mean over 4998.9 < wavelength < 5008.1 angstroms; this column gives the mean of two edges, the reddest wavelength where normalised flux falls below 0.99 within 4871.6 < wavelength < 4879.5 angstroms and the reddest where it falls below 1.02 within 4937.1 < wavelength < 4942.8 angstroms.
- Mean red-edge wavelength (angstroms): 4907.2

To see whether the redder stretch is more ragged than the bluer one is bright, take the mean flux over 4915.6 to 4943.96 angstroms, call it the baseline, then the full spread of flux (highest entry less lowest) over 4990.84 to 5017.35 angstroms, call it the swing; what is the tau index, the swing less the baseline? -22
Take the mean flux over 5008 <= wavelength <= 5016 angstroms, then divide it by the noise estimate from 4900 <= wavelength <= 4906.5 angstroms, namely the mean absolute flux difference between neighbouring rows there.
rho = 13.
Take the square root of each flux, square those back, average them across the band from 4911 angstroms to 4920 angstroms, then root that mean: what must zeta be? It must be 5.80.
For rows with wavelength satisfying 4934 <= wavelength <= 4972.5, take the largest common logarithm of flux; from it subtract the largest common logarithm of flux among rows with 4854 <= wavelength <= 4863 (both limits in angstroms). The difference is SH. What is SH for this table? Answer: 0.11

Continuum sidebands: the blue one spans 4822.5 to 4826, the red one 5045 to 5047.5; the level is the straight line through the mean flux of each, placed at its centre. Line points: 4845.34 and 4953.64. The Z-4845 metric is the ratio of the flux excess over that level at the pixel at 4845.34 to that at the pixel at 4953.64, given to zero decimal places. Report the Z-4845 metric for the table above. 1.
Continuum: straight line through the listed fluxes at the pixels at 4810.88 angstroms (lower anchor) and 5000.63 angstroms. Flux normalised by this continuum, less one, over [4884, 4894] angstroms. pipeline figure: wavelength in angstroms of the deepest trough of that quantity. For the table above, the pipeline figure 4893.55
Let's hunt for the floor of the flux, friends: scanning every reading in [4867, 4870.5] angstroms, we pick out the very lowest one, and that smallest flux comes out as 31.41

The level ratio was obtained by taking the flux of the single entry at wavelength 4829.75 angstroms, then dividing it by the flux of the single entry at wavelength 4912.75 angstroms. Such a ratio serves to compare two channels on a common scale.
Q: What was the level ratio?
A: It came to 0.95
